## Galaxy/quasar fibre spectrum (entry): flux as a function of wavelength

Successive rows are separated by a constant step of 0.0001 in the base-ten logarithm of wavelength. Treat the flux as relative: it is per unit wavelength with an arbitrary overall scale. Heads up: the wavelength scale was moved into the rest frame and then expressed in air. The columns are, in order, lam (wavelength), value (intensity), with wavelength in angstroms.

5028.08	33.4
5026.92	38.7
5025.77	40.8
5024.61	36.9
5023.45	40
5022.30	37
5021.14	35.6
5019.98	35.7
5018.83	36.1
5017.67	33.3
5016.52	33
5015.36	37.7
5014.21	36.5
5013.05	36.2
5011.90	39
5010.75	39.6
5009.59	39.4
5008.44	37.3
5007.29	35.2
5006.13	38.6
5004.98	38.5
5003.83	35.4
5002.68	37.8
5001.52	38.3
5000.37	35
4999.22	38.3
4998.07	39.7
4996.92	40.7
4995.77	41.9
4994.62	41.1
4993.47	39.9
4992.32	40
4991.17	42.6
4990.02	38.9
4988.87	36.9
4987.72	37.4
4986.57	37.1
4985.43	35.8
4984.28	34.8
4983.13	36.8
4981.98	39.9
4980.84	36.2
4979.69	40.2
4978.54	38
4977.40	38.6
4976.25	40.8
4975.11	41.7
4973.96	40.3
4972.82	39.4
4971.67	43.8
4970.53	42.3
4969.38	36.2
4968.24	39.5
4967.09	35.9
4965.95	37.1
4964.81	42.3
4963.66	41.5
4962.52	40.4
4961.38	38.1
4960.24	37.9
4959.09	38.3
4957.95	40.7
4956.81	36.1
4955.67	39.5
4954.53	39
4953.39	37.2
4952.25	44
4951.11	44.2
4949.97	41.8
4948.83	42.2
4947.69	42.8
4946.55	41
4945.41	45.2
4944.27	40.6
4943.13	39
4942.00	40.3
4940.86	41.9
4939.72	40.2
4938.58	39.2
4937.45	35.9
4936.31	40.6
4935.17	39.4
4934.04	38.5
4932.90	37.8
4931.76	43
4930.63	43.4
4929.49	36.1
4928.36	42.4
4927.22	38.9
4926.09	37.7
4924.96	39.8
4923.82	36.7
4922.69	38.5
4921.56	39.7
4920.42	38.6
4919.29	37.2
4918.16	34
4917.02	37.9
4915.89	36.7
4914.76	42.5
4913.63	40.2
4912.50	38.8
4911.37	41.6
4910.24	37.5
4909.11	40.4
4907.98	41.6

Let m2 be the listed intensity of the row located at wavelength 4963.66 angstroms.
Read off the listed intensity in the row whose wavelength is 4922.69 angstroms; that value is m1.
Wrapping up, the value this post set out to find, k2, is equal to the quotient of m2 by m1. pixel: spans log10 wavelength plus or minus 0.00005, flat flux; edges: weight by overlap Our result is 1.08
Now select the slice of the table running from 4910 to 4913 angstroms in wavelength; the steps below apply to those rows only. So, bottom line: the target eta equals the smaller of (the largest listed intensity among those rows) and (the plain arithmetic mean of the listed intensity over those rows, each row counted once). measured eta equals 39.3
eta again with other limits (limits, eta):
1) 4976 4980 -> 39.4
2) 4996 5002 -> 38.4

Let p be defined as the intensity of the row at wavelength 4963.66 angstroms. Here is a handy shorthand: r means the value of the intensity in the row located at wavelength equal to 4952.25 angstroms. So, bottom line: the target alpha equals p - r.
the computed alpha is -2.5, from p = 41.5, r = 44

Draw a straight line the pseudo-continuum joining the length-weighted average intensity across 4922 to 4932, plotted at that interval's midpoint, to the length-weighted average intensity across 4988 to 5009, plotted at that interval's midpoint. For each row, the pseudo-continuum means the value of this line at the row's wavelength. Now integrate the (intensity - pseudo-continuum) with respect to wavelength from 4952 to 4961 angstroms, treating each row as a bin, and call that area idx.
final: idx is -3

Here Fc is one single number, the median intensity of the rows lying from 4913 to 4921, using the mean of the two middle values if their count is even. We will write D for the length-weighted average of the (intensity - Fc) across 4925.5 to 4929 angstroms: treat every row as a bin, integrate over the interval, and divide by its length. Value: 1.7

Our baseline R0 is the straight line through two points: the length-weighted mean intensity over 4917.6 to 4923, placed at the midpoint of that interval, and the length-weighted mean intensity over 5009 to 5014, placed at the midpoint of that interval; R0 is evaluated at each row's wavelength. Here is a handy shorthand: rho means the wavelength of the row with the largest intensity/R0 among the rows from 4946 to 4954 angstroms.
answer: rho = 4951.11 angstroms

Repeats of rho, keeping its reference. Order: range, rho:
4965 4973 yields 4971.67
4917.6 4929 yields 4928.36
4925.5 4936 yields 4930.63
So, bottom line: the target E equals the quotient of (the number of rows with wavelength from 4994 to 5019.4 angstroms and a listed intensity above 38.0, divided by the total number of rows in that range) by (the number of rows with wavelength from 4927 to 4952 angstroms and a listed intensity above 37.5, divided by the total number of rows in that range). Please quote 0.55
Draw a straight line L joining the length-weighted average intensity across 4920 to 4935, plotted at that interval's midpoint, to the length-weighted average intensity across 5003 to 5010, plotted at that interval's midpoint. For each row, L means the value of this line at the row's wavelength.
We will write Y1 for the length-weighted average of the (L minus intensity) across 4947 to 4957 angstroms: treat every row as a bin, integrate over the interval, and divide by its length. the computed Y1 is -2.2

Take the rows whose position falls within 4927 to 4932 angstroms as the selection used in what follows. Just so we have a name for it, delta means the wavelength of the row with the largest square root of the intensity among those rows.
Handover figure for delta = 4930.63 angstroms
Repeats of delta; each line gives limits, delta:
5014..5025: 5023.45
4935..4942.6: 4940.86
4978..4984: 4979.69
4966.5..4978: 4971.67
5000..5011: 5010.75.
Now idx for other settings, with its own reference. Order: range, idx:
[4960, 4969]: 0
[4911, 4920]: -10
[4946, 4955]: 21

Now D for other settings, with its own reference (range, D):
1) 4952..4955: 1.8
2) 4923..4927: 0.3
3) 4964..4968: 0.8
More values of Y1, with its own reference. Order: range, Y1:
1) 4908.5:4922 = 0.9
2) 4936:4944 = -0.6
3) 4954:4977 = -1.1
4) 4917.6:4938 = 0.5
